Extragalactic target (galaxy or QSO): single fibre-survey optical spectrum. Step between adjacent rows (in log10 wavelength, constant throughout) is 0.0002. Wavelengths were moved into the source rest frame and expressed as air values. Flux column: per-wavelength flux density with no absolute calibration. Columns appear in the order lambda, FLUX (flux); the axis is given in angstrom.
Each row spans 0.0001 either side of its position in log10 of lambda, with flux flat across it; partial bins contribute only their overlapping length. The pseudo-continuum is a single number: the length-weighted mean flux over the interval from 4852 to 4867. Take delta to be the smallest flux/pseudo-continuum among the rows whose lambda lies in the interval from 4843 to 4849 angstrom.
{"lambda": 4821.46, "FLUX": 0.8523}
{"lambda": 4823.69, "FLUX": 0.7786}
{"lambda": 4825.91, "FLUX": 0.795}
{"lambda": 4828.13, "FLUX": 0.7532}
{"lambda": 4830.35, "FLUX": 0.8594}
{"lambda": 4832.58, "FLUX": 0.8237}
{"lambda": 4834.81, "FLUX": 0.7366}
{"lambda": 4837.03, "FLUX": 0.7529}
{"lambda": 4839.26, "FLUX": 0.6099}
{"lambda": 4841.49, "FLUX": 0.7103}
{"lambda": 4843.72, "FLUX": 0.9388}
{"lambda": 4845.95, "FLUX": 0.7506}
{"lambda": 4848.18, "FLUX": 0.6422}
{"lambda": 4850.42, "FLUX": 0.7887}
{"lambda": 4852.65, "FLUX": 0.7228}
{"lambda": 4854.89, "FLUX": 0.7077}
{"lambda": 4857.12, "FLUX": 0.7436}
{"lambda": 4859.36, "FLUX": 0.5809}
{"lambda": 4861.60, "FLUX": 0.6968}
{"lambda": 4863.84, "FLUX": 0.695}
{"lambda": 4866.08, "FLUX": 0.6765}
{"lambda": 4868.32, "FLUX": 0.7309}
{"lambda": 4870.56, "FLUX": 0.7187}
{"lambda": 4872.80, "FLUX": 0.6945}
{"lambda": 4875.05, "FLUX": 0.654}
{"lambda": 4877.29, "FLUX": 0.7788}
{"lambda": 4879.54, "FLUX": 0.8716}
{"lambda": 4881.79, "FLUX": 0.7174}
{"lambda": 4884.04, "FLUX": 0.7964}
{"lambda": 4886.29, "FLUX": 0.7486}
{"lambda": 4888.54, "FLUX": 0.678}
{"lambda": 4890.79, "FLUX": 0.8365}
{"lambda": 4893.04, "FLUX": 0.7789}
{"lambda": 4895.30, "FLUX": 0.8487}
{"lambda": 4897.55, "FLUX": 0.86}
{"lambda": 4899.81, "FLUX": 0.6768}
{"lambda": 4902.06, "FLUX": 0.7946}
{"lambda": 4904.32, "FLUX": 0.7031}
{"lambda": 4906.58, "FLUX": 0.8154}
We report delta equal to 0.93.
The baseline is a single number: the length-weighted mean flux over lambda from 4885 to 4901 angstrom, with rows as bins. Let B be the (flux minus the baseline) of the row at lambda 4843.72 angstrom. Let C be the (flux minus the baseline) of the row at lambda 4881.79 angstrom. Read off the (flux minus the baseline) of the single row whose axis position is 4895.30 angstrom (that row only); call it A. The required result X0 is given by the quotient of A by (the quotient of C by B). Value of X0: -0.20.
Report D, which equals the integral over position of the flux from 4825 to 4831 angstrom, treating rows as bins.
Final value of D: 4.8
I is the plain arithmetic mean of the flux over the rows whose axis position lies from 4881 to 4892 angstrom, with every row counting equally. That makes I 0.755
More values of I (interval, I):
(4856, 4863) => 0.674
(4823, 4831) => 0.797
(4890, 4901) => 0.800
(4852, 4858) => 0.725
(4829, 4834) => 0.842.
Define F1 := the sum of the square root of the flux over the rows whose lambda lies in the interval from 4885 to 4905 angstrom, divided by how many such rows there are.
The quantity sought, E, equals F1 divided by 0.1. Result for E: 8.76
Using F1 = 0.876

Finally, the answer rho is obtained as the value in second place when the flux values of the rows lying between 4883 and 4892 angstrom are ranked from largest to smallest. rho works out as 0.7964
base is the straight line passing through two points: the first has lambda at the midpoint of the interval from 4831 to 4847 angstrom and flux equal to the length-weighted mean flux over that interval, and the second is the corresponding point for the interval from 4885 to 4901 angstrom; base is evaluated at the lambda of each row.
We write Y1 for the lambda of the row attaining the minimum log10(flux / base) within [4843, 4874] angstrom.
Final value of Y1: 4859.36 angstrom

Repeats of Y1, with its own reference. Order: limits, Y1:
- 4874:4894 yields 4875.05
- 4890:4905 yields 4899.81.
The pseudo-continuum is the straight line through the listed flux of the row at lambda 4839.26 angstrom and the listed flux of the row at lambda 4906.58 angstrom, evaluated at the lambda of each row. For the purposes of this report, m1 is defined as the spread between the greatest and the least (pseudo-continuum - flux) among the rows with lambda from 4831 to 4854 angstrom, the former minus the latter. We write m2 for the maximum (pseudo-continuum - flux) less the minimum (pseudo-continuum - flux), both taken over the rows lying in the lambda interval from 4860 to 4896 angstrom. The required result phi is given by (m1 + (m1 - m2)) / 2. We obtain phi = 0.20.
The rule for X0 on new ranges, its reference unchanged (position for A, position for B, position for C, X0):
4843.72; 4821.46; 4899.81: -0.13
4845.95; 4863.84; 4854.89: -0.03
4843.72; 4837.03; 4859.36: 0.02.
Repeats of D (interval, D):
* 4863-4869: 4.2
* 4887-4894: 5.3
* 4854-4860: 4.1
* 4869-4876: 4.8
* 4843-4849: 4.6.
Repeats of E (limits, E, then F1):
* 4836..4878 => 8.45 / 0.845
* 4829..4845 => 8.79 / 0.879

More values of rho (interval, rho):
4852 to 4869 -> 0.7309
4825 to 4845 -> 0.8594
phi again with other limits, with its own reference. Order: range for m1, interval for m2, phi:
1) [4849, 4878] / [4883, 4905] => 0.14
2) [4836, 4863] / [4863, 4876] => 0.36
